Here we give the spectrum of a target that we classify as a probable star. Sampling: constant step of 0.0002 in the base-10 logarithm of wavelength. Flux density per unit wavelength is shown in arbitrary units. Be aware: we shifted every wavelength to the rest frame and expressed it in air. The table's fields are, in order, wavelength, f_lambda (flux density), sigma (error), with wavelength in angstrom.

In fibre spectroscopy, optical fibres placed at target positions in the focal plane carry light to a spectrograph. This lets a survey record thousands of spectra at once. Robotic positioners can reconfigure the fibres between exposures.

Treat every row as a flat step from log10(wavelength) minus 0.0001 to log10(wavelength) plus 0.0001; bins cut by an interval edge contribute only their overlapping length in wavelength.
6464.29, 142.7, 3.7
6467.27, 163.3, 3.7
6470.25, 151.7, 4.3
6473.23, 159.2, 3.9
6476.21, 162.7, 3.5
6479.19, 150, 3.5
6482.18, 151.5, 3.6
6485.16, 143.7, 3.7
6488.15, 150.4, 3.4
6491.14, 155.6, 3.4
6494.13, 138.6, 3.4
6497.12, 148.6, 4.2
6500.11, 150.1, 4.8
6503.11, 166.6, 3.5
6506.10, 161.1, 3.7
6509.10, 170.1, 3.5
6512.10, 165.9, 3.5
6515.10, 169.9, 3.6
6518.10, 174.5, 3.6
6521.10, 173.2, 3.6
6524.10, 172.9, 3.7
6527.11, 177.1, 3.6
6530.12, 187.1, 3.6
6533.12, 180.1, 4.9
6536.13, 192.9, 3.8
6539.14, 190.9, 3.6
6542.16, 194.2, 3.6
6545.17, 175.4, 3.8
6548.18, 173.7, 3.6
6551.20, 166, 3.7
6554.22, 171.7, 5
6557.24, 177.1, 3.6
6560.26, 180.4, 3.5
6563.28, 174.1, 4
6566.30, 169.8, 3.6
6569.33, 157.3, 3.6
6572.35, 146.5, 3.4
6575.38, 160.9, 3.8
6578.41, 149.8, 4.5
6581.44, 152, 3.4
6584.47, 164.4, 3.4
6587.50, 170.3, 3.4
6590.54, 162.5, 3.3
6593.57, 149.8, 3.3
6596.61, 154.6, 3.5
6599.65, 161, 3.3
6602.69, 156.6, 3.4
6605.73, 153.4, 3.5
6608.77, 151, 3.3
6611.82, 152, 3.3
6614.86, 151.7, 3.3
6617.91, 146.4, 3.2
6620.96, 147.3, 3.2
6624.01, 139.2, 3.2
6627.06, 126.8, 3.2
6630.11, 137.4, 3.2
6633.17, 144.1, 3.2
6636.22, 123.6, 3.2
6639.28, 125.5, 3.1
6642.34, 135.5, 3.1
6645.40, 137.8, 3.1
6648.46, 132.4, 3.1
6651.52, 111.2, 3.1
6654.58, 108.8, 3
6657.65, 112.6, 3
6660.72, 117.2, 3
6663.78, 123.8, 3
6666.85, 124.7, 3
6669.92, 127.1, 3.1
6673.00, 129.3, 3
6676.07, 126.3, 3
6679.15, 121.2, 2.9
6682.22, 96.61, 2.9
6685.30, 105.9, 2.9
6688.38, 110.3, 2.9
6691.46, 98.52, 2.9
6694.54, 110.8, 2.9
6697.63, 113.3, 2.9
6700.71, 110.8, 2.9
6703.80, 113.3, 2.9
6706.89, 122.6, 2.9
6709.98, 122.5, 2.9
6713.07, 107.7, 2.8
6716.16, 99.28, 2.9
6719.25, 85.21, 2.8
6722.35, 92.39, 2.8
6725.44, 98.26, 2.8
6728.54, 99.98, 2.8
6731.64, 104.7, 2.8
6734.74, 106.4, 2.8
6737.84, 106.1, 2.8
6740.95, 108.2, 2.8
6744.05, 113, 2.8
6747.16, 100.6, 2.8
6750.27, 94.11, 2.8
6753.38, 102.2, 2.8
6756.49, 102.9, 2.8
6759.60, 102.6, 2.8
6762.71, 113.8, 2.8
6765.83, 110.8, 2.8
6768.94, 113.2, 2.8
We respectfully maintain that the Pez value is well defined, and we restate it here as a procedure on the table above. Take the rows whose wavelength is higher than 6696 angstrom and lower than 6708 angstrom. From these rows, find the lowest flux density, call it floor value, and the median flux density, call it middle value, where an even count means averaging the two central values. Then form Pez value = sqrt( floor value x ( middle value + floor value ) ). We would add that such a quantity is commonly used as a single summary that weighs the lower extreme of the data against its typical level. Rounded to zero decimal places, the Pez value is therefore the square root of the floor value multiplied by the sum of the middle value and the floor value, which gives 158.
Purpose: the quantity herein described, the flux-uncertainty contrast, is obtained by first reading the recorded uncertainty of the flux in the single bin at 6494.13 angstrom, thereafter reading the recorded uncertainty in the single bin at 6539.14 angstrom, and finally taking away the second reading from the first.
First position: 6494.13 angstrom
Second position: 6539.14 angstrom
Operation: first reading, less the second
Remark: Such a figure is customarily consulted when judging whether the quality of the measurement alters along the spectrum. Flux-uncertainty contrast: -0.20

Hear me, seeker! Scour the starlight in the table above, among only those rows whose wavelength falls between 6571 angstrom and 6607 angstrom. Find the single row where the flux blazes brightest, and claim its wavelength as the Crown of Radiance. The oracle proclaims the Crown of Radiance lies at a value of 6587.50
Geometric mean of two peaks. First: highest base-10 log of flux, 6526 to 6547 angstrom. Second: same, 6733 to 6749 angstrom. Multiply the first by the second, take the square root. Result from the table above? 2.17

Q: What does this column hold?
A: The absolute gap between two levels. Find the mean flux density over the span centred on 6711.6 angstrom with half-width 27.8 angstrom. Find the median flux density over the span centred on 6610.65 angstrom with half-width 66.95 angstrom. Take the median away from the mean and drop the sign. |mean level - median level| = 44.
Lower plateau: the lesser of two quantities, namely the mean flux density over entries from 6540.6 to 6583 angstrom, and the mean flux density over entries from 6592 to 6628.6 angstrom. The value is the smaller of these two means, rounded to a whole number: 149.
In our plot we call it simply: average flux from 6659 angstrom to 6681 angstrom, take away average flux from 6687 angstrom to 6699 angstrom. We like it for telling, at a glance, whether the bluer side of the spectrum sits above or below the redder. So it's 16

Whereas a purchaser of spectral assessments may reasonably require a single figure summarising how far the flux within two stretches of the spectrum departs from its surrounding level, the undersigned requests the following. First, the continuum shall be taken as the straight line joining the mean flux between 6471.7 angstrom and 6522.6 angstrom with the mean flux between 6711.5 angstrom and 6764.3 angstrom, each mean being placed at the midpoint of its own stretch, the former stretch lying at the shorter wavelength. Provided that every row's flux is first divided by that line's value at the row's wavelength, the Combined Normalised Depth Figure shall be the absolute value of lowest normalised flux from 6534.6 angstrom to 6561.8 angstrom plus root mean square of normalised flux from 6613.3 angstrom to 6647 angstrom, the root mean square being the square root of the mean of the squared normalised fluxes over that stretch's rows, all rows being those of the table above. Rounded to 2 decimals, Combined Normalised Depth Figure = 2.22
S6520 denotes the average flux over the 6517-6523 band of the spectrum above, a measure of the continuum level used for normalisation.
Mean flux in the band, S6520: 174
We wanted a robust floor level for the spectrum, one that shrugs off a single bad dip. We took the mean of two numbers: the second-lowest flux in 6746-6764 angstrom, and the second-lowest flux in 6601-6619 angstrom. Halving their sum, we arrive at 126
